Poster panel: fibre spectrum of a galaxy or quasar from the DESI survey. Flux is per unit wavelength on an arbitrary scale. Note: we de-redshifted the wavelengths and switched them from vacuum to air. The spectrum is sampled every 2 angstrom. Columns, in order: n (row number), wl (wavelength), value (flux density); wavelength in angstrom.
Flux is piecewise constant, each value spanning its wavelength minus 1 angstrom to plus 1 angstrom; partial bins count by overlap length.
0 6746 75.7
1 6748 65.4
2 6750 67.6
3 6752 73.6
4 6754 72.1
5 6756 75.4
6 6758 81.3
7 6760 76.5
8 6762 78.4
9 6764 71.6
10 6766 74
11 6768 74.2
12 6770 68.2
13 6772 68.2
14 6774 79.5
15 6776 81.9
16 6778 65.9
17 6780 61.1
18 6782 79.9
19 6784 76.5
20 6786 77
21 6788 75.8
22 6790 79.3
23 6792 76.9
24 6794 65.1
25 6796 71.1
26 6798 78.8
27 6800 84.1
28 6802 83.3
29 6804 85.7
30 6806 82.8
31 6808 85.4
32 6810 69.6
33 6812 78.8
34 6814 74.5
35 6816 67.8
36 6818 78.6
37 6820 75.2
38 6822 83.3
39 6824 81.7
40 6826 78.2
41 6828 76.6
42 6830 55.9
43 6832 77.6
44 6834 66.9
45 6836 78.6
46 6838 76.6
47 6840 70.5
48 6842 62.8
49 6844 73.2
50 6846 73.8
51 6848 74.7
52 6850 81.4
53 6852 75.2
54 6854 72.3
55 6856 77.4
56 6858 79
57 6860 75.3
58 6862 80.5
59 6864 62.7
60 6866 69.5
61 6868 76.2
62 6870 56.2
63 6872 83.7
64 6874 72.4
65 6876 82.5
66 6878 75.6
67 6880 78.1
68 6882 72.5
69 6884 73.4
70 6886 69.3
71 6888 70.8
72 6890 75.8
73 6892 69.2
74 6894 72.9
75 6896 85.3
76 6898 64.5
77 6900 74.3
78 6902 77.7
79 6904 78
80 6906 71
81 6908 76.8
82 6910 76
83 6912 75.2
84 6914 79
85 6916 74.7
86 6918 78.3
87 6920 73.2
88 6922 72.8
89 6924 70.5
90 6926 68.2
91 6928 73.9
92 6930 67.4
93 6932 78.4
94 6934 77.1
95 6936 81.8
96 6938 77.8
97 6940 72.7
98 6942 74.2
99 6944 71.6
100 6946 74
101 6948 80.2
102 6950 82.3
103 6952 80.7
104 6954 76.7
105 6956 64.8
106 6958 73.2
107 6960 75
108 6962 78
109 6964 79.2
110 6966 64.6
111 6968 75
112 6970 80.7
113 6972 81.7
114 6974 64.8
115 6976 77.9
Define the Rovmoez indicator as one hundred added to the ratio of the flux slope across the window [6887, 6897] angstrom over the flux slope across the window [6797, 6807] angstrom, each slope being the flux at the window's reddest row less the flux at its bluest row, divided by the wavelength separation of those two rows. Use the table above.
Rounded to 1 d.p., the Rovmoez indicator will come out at 103.6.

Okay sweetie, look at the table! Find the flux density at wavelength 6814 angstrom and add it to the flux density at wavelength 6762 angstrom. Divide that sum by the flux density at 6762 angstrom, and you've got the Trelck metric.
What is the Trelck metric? 1.95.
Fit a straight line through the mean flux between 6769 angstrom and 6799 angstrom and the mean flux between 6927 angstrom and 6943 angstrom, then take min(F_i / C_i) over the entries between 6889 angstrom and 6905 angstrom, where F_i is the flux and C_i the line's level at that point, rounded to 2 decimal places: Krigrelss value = 0.86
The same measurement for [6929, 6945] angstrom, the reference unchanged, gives 0.89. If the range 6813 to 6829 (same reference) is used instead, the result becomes 0.92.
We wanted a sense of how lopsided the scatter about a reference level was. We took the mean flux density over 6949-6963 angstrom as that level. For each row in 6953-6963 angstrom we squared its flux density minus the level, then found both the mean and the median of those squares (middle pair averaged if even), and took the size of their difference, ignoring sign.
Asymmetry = 22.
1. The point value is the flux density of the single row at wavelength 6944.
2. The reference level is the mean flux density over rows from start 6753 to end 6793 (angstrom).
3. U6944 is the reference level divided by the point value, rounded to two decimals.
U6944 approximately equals 1.04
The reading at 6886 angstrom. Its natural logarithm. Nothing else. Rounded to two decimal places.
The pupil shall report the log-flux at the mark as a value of 4.24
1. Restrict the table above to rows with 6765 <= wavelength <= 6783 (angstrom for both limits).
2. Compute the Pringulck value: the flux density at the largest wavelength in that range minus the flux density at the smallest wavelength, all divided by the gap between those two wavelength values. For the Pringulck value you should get 0.37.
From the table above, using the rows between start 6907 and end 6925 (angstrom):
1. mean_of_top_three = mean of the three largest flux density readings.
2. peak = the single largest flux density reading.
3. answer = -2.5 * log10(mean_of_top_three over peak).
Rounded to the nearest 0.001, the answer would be 0.013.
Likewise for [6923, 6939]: 0.033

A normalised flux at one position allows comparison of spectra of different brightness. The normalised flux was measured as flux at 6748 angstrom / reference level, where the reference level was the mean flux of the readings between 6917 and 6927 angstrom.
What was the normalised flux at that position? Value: 0.90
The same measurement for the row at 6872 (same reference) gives 1.15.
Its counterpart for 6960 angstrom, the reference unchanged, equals 1.03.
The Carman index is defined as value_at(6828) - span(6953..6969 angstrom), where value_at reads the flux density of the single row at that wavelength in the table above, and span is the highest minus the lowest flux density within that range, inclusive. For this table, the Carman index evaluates 62.0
